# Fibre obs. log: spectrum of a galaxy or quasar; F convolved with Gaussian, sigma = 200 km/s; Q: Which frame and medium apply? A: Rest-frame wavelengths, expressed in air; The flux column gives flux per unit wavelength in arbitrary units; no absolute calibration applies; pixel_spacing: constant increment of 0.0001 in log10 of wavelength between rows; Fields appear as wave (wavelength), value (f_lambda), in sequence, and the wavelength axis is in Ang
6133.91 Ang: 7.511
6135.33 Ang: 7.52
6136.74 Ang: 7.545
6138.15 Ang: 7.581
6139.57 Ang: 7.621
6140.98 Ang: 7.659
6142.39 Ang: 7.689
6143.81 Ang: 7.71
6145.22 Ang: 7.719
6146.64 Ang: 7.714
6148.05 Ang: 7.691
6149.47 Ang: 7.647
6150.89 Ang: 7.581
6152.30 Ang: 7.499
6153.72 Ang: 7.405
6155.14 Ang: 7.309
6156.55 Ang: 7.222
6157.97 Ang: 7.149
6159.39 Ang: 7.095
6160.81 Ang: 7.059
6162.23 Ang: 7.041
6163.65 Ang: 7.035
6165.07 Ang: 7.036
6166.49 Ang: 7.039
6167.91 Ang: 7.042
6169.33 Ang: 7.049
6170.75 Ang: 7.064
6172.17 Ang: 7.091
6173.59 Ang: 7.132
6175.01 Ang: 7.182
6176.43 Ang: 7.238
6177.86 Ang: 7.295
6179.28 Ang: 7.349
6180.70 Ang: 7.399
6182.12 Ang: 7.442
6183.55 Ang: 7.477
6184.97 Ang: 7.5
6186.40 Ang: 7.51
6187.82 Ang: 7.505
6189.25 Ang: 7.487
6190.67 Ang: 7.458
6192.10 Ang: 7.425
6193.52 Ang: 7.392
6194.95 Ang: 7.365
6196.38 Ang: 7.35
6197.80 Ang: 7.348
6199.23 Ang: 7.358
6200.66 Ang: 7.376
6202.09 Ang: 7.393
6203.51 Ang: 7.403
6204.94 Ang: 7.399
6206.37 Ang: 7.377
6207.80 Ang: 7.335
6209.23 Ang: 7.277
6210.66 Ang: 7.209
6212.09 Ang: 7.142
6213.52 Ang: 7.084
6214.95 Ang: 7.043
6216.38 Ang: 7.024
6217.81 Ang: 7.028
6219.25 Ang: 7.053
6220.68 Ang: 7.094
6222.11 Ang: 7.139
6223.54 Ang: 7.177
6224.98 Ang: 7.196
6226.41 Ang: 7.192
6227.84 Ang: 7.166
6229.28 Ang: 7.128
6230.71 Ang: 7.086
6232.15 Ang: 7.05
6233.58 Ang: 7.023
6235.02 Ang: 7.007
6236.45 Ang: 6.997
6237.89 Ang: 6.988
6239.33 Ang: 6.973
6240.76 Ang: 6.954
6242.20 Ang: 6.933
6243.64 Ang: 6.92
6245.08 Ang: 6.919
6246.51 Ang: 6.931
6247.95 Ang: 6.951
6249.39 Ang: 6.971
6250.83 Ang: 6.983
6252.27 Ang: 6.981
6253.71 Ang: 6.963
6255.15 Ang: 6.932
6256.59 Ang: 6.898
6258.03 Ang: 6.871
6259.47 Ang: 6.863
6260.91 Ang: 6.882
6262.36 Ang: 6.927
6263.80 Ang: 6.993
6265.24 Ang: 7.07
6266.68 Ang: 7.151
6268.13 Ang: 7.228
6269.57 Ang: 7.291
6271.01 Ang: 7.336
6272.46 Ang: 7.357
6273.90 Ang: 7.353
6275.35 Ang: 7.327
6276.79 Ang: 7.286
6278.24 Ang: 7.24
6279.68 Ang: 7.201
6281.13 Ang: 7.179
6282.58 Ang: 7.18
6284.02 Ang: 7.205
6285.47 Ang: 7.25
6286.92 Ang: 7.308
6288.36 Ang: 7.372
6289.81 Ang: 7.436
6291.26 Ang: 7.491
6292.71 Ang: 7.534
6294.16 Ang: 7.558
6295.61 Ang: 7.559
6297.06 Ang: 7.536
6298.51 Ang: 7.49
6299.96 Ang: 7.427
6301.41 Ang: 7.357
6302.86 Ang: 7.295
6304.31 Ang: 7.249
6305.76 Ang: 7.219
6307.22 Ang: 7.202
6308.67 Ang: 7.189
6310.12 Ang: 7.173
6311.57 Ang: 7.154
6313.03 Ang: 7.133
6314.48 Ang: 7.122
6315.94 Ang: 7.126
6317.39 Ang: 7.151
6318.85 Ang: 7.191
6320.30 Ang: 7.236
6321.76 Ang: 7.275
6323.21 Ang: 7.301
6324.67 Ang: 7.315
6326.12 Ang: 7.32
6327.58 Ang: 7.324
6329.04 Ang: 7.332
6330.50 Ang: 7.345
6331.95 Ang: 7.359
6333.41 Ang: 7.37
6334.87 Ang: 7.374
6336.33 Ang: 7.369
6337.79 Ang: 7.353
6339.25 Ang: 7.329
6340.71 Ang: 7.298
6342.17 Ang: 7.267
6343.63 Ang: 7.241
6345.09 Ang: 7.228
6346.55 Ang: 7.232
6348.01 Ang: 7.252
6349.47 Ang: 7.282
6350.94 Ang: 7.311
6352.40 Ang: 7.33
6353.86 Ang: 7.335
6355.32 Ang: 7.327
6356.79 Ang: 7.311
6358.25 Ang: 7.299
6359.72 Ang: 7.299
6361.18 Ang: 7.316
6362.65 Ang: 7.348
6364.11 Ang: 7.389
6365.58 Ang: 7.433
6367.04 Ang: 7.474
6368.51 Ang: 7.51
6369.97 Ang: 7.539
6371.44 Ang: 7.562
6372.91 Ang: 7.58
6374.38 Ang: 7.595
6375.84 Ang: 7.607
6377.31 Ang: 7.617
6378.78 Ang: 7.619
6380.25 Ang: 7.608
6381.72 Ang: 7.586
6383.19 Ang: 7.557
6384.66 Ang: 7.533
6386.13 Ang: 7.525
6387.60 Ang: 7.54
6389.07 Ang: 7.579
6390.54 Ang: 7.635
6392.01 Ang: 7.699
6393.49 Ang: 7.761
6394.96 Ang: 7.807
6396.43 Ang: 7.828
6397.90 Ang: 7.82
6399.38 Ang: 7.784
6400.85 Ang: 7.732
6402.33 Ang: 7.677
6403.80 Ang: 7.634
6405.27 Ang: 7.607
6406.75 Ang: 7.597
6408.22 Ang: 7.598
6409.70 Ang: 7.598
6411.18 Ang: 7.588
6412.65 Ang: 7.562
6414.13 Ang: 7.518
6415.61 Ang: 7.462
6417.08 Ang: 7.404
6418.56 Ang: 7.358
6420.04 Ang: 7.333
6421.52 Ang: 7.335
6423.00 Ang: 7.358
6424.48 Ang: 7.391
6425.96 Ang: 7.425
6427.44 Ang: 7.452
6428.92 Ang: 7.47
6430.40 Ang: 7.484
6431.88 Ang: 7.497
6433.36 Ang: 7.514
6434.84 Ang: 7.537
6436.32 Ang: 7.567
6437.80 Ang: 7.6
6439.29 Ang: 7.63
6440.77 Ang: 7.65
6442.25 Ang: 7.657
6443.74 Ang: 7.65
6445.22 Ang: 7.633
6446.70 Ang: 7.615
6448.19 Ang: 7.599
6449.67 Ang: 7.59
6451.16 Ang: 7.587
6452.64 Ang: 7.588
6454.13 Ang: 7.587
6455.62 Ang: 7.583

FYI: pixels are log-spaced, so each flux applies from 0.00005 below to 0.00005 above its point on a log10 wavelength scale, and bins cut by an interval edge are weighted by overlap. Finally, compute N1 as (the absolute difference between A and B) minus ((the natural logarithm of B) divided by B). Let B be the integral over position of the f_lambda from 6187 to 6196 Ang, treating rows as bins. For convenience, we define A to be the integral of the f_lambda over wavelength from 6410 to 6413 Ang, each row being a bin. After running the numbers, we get 44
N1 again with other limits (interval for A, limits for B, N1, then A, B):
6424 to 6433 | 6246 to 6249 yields 46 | 67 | 21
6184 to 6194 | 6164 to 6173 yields 11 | 75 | 64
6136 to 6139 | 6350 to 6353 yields 1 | 23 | 22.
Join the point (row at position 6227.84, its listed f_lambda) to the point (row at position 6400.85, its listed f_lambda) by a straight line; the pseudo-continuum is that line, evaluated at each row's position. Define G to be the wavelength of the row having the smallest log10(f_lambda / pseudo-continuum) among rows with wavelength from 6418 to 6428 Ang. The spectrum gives 6421.52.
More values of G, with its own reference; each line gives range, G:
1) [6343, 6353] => 6346.55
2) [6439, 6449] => 6448.19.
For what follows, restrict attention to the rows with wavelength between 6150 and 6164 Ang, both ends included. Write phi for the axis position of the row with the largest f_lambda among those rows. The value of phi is 6150.89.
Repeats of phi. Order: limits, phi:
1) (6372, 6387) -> 6378.78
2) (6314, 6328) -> 6327.58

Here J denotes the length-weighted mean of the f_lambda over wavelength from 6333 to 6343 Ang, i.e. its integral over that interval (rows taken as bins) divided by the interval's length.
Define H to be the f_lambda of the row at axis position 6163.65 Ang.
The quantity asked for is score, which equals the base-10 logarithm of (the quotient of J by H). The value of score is 0.018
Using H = 7.035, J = 7.33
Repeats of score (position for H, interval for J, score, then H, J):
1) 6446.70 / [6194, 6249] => -0.028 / 7.615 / 7.14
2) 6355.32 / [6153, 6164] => -0.010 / 7.327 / 7.16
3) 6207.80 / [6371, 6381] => 0.015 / 7.335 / 7.60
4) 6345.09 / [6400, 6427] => 0.017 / 7.228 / 7.51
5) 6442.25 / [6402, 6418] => -0.005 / 7.657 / 7.57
